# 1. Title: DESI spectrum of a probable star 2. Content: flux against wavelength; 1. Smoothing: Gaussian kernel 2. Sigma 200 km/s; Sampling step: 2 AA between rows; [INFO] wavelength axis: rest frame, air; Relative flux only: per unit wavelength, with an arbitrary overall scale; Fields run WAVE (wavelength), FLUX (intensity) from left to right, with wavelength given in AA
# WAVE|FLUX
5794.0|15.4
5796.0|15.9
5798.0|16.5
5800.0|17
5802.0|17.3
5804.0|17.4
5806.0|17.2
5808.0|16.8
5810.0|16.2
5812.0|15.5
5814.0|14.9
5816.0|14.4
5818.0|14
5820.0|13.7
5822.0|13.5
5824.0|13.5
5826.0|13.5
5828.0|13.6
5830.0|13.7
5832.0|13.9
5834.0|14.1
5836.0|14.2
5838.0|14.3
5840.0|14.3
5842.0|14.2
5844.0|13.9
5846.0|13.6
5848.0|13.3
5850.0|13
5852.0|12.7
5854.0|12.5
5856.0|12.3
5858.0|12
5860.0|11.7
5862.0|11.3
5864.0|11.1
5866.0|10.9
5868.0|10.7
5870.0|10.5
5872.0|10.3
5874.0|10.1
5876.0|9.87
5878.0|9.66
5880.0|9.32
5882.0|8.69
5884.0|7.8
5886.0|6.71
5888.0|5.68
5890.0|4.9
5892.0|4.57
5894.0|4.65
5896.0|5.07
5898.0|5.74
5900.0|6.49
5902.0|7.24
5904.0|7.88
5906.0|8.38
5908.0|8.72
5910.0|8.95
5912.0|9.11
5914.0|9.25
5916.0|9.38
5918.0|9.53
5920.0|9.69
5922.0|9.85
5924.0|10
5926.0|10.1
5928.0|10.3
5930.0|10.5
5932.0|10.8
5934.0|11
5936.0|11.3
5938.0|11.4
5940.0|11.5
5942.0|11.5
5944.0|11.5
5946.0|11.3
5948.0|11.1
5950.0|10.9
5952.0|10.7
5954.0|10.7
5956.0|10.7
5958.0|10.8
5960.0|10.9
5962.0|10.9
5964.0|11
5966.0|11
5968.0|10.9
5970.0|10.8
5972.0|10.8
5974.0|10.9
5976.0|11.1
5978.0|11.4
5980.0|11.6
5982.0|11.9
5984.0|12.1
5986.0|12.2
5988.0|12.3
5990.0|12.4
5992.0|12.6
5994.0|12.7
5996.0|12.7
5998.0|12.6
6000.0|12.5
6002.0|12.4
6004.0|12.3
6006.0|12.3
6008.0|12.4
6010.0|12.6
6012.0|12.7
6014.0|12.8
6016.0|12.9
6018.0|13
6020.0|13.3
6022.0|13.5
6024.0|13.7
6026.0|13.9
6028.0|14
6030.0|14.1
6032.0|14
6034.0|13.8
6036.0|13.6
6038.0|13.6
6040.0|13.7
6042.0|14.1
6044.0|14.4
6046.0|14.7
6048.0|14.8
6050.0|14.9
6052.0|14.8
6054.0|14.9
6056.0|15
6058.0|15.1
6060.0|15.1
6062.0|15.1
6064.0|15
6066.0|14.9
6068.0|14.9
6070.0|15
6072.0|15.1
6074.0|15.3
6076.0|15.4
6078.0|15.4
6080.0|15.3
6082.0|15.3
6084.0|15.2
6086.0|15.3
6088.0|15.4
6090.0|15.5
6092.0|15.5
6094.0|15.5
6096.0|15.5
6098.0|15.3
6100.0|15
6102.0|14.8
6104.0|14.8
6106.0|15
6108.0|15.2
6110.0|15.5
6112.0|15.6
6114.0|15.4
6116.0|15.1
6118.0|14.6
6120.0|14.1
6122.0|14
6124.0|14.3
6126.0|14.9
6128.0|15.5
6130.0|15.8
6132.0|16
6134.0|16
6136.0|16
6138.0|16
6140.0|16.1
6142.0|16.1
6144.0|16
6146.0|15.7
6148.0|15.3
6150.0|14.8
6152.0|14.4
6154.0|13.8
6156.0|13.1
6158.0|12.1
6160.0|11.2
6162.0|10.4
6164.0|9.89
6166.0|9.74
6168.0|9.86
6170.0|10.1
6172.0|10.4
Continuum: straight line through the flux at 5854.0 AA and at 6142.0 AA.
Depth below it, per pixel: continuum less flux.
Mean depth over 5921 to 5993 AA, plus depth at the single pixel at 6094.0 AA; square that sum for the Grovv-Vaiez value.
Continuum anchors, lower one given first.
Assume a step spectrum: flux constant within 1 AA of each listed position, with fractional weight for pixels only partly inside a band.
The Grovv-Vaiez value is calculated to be 7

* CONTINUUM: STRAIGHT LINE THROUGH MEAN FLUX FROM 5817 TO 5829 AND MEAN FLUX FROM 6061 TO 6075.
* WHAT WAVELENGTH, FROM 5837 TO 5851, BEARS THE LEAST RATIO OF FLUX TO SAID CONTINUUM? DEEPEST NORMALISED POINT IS 5850.0 AA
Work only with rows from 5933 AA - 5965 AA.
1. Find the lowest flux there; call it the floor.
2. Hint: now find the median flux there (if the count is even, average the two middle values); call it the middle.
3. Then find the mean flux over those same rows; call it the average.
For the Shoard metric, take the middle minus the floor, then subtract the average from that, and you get -11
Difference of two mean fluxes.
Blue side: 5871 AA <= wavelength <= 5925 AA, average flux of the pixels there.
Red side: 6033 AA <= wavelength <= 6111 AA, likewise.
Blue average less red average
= -6.9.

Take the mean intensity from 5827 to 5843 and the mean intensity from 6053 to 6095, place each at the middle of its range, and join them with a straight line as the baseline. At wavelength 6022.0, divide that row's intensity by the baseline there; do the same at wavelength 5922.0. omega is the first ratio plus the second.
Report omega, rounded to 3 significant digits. 1.58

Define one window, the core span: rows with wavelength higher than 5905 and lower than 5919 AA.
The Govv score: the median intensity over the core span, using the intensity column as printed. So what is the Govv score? 9.1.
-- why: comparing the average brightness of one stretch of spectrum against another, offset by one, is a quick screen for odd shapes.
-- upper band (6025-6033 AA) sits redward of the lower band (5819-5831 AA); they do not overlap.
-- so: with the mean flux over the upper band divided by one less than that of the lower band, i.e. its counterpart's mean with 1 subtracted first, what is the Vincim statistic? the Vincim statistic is 1.1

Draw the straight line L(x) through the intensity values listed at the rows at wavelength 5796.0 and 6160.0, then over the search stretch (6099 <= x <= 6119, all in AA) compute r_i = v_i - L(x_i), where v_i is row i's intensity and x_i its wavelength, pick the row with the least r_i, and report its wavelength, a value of 6102.0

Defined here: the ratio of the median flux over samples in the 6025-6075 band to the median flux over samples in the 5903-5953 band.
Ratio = 1.44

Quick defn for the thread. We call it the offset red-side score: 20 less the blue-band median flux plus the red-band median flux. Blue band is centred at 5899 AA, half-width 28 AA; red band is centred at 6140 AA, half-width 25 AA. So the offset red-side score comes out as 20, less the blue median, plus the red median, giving 26.1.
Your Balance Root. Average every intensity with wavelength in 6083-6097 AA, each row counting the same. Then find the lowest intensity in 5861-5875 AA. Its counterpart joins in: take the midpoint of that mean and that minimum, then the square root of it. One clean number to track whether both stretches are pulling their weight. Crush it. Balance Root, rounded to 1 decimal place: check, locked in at 3.6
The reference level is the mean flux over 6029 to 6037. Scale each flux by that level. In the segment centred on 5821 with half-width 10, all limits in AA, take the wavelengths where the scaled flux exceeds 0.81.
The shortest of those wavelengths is 5812.0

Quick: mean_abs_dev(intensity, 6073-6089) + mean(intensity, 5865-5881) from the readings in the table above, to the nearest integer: 10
